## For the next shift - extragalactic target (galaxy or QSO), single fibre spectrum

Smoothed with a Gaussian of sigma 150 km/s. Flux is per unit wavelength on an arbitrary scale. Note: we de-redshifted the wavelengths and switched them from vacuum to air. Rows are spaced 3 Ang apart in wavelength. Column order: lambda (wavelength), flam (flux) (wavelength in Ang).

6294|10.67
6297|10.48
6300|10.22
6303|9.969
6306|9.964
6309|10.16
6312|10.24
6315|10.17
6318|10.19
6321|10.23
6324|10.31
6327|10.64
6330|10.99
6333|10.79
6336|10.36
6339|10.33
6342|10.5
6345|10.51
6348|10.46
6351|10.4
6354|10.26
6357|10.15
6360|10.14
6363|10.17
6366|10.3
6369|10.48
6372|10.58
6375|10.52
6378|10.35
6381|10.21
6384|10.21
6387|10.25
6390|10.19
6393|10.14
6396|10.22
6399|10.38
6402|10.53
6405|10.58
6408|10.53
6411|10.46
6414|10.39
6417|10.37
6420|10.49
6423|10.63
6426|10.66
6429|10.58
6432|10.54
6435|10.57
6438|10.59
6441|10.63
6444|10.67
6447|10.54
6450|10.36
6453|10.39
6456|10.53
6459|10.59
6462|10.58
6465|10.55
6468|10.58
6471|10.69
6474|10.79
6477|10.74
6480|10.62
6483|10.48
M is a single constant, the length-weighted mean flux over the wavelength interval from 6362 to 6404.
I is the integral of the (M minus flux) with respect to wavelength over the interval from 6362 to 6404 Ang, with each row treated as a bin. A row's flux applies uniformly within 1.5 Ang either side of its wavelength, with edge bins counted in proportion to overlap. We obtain 0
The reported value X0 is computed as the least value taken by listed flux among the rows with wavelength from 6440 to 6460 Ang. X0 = 10.36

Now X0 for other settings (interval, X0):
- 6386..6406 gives 10.14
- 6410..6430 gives 10.37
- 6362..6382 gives 10.17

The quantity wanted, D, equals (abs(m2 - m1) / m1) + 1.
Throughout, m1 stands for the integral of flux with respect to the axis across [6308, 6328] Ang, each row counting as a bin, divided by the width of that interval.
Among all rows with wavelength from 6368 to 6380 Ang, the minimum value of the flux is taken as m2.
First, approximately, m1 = 10.3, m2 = 10.35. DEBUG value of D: 1.01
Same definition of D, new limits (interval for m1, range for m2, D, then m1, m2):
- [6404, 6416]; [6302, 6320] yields 1.05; 10.5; 9.964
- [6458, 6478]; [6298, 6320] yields 1.06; 10.6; 9.964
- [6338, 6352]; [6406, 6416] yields 1.01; 10.4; 10.39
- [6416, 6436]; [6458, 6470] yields 1.00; 10.6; 10.55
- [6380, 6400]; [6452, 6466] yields 1.02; 10.2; 10.39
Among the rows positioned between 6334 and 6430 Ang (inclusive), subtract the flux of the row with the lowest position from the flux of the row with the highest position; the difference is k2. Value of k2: 0.22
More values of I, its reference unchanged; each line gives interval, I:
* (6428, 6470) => -9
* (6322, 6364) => -4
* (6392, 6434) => -6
